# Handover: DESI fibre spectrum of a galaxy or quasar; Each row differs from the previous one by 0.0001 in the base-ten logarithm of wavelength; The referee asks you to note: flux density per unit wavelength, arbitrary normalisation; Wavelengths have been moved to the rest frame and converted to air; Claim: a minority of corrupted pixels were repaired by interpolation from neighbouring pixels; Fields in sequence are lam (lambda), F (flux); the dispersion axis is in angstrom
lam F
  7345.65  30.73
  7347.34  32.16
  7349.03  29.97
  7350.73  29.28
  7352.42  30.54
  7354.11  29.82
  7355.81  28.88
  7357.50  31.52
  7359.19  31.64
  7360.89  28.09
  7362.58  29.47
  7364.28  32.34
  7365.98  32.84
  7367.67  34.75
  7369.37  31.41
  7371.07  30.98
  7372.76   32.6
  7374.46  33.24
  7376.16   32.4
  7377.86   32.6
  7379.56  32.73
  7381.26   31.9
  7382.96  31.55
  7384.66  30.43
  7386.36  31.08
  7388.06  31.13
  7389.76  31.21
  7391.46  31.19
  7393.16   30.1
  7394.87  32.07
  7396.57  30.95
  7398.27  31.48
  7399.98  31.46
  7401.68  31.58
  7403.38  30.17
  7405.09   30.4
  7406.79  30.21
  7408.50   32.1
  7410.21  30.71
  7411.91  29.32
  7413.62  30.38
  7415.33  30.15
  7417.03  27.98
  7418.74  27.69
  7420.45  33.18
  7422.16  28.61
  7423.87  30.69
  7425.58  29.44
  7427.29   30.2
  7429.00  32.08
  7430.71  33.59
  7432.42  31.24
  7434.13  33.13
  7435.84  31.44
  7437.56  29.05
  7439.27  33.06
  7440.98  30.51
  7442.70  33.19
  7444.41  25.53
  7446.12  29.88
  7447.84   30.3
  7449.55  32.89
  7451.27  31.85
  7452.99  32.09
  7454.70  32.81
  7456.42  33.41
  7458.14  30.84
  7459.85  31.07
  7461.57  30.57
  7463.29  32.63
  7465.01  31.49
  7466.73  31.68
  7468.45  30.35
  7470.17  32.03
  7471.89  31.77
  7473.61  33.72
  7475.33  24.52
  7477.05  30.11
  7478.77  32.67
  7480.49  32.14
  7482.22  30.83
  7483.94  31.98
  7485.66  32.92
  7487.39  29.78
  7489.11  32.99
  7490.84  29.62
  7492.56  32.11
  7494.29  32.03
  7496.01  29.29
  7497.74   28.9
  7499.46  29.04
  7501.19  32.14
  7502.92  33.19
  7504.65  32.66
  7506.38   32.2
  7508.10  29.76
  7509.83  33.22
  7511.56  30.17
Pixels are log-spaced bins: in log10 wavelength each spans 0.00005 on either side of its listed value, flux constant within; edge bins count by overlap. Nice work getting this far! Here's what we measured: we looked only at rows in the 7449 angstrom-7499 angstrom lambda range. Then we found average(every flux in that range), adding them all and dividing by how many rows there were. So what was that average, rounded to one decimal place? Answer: 31.3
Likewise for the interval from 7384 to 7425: 30.6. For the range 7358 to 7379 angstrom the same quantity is 31.9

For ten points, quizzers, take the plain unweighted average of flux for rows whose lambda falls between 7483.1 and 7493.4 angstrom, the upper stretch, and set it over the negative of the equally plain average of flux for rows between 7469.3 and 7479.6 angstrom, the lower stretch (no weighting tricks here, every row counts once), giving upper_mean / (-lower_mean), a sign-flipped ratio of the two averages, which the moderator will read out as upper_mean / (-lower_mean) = -1.025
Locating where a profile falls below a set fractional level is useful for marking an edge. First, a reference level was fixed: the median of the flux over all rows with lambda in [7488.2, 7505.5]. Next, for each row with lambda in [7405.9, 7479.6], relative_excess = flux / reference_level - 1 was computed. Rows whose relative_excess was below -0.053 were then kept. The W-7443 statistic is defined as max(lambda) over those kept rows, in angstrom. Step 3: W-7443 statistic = 7477.05 angstrom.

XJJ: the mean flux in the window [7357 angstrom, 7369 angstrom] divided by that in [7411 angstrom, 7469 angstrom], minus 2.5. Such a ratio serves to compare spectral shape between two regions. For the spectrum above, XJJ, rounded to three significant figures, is -1.48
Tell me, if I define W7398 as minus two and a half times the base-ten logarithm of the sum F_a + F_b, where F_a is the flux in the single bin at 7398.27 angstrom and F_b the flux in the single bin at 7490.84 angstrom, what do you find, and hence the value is -4.465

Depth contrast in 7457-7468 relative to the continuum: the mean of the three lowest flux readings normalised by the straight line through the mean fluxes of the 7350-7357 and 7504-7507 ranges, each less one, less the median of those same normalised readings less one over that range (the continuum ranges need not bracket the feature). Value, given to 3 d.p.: -0.013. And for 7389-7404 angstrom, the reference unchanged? -0.031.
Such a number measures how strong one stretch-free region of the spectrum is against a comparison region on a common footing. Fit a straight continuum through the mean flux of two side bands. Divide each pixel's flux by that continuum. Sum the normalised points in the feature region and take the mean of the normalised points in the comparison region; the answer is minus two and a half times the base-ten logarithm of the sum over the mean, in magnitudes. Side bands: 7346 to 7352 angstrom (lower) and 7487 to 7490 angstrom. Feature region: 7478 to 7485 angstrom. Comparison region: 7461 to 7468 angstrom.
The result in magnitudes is -1.51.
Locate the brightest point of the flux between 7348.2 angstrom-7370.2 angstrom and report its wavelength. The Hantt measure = 7367.67 angstrom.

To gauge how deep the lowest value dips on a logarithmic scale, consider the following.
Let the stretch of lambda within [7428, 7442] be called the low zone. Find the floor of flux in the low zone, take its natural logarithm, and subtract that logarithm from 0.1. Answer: -3.27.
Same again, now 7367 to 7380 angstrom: -3.33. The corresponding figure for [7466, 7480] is -3.10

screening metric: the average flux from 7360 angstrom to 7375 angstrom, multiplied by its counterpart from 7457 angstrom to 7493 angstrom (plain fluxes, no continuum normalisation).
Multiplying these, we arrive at 991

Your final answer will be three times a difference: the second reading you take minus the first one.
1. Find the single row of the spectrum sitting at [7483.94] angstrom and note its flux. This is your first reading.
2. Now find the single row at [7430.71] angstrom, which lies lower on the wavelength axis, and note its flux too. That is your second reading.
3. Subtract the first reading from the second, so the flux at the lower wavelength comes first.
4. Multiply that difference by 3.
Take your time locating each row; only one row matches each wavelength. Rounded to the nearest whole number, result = 5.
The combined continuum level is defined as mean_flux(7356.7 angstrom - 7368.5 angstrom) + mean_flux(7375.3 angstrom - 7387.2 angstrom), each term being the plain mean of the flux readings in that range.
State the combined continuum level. 63.3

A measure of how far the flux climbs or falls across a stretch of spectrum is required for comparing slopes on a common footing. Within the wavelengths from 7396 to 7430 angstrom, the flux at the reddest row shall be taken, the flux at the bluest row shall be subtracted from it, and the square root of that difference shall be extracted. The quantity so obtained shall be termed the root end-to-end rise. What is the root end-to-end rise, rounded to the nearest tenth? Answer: 1.1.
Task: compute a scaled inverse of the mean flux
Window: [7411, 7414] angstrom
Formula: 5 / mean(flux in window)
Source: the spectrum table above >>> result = 0.168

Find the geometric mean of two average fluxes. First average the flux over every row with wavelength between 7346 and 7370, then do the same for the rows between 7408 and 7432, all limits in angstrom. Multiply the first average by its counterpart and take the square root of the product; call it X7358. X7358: 30.7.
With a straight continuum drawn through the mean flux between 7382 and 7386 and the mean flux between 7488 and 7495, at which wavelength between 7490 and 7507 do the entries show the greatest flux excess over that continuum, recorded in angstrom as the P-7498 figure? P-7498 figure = 7502.92 angstrom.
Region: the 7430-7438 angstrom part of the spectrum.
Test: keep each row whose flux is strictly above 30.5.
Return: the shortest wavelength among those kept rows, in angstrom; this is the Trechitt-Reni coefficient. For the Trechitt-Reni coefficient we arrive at 7430.71 angstrom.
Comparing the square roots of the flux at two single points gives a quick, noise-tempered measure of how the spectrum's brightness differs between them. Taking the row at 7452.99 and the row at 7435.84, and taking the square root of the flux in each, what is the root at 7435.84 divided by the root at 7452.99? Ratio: 0.99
